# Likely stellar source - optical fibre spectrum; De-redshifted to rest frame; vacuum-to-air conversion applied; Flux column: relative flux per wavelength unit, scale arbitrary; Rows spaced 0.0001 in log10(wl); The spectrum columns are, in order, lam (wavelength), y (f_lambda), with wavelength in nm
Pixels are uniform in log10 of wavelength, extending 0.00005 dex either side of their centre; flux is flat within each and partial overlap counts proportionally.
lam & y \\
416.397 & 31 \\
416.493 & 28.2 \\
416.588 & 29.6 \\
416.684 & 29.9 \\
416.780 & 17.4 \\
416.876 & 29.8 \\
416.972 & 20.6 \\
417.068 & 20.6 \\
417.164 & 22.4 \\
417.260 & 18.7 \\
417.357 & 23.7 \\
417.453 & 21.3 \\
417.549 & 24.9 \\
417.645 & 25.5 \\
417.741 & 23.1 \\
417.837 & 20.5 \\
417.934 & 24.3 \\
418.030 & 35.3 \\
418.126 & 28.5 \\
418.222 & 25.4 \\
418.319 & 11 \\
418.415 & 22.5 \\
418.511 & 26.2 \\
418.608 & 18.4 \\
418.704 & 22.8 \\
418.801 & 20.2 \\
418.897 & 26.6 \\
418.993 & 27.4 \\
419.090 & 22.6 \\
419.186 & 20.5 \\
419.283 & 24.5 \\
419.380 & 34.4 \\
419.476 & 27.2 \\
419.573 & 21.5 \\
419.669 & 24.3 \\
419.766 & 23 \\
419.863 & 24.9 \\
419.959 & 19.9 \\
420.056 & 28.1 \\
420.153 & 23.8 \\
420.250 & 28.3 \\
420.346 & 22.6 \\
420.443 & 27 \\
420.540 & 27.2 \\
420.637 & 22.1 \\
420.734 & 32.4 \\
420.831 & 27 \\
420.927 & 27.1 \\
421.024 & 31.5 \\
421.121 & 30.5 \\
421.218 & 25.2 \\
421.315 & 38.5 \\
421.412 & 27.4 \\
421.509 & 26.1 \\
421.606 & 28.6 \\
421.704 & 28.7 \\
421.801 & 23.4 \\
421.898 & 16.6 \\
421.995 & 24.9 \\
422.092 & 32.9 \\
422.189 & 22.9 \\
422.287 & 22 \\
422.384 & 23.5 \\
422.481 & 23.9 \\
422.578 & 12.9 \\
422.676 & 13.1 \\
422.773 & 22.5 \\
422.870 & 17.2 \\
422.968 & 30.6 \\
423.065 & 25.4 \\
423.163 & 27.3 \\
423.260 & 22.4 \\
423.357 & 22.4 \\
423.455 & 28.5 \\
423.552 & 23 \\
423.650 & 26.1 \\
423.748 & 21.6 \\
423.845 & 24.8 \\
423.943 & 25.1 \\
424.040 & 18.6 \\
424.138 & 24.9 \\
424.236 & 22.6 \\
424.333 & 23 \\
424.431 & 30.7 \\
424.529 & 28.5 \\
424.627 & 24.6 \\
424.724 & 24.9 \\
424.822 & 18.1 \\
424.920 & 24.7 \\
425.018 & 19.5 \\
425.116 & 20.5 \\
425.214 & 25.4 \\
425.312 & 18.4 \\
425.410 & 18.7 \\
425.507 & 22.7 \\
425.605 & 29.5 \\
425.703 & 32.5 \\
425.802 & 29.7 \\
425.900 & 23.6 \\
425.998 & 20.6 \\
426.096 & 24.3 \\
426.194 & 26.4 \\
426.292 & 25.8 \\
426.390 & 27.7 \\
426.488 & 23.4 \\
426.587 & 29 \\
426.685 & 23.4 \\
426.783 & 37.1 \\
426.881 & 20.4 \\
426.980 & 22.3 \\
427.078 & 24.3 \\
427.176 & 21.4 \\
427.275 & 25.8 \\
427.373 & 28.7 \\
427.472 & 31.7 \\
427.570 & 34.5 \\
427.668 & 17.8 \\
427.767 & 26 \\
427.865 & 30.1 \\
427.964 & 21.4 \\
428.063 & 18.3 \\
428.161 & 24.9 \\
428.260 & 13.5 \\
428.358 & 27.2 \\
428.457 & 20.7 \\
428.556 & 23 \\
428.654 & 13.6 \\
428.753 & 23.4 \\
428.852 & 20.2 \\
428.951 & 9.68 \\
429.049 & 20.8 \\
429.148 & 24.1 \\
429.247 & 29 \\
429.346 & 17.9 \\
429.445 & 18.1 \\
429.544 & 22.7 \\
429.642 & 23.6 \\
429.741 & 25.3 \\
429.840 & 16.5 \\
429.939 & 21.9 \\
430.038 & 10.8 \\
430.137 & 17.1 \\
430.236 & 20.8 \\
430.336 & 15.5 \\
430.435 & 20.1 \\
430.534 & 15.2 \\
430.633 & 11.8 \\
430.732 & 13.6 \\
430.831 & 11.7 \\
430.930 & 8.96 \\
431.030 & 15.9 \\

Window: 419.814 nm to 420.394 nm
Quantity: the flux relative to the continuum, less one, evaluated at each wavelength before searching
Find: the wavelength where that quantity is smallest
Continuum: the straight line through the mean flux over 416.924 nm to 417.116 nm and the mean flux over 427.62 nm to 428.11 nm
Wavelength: 419.959 nm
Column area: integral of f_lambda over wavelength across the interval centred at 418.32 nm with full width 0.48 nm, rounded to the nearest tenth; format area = 10.9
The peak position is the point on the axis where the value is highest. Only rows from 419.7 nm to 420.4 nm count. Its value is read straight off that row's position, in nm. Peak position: 420.250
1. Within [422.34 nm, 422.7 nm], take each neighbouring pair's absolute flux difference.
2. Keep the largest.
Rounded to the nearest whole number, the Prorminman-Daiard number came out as 11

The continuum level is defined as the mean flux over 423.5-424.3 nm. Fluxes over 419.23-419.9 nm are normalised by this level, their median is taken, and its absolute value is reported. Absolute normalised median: 1.05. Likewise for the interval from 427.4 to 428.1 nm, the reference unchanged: 1.11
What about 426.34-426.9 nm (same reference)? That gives 1.09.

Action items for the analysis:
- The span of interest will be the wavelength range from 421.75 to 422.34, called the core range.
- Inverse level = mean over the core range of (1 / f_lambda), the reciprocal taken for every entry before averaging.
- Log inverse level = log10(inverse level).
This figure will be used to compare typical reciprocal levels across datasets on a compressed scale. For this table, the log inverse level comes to -1.36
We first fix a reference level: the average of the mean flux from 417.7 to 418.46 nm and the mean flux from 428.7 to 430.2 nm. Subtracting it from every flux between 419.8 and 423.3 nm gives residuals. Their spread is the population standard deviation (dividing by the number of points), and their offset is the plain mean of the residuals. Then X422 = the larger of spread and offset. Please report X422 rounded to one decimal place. 5.2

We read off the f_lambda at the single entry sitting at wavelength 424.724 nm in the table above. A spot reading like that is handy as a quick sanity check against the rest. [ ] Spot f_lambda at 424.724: 24.9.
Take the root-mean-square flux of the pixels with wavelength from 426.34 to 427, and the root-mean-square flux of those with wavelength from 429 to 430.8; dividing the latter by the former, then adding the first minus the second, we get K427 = 7.7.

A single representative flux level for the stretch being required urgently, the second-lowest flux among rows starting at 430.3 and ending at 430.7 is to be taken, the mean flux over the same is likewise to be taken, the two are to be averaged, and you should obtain 15.4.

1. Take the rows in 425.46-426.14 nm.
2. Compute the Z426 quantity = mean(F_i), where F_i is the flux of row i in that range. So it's 26.1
